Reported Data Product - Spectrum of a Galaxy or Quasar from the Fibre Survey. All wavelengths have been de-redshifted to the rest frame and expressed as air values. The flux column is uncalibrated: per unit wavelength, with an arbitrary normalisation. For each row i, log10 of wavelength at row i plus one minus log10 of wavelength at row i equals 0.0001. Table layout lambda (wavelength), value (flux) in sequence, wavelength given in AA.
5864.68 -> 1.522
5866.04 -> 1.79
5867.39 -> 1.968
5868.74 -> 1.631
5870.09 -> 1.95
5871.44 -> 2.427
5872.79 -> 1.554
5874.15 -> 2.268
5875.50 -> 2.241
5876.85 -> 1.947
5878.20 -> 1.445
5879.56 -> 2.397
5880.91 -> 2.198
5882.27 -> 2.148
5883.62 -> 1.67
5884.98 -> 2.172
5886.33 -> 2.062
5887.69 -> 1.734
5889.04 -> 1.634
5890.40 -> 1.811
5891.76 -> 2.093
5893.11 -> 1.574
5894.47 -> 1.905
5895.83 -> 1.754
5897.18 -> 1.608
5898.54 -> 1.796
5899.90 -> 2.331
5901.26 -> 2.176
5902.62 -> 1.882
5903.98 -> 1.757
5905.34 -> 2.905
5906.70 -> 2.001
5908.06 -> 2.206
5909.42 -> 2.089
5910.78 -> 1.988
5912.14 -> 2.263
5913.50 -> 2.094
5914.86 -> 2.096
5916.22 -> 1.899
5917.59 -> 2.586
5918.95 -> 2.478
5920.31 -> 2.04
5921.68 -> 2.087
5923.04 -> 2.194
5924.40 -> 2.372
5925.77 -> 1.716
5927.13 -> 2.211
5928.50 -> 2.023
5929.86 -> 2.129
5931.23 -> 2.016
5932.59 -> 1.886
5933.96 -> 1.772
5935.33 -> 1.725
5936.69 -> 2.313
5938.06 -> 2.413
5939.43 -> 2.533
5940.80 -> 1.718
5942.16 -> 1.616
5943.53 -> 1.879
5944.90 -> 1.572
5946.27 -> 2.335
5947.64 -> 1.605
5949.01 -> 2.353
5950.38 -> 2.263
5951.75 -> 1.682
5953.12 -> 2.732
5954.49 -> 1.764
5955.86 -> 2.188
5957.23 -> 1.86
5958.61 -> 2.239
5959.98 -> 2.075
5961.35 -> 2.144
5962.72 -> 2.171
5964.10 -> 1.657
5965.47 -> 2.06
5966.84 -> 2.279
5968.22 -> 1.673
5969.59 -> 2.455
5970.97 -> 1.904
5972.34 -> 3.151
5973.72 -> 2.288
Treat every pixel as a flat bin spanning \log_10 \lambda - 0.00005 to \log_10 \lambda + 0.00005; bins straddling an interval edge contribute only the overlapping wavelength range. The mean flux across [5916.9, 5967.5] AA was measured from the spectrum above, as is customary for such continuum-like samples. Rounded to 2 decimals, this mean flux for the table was 2.07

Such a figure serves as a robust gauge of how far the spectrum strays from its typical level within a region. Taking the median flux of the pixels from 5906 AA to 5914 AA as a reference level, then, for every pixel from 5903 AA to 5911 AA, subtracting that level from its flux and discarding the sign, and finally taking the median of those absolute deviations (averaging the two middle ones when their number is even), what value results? 0.11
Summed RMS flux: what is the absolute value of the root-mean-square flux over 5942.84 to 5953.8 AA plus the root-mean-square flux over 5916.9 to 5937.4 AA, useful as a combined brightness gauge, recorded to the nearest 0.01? 4.21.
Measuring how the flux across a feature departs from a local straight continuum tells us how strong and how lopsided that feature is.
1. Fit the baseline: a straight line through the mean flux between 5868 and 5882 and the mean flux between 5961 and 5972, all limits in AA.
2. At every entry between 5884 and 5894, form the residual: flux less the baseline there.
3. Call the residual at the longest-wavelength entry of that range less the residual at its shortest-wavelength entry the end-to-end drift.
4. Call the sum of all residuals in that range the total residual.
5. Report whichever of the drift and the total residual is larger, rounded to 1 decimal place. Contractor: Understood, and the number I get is -0.6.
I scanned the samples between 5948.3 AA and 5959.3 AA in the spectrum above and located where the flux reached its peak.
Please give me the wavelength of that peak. 5953.12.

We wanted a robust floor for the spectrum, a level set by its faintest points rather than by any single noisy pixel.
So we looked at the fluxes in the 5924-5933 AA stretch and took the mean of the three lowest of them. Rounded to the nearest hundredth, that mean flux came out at 1.87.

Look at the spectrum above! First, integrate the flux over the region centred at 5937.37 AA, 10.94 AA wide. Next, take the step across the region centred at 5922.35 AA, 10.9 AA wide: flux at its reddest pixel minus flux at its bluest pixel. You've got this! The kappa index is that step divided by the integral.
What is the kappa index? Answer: -0.017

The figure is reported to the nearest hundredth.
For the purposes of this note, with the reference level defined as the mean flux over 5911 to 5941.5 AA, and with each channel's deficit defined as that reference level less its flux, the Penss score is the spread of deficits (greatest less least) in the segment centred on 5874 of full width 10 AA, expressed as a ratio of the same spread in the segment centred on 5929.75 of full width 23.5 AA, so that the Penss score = 1.20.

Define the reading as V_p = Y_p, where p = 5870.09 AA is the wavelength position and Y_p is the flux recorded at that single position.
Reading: 1.95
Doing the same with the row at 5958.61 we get 2.239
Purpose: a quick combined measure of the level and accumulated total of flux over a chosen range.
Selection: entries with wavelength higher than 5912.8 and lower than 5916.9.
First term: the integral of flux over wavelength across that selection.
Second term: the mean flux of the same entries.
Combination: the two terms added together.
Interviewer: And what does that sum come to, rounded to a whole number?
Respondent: 10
